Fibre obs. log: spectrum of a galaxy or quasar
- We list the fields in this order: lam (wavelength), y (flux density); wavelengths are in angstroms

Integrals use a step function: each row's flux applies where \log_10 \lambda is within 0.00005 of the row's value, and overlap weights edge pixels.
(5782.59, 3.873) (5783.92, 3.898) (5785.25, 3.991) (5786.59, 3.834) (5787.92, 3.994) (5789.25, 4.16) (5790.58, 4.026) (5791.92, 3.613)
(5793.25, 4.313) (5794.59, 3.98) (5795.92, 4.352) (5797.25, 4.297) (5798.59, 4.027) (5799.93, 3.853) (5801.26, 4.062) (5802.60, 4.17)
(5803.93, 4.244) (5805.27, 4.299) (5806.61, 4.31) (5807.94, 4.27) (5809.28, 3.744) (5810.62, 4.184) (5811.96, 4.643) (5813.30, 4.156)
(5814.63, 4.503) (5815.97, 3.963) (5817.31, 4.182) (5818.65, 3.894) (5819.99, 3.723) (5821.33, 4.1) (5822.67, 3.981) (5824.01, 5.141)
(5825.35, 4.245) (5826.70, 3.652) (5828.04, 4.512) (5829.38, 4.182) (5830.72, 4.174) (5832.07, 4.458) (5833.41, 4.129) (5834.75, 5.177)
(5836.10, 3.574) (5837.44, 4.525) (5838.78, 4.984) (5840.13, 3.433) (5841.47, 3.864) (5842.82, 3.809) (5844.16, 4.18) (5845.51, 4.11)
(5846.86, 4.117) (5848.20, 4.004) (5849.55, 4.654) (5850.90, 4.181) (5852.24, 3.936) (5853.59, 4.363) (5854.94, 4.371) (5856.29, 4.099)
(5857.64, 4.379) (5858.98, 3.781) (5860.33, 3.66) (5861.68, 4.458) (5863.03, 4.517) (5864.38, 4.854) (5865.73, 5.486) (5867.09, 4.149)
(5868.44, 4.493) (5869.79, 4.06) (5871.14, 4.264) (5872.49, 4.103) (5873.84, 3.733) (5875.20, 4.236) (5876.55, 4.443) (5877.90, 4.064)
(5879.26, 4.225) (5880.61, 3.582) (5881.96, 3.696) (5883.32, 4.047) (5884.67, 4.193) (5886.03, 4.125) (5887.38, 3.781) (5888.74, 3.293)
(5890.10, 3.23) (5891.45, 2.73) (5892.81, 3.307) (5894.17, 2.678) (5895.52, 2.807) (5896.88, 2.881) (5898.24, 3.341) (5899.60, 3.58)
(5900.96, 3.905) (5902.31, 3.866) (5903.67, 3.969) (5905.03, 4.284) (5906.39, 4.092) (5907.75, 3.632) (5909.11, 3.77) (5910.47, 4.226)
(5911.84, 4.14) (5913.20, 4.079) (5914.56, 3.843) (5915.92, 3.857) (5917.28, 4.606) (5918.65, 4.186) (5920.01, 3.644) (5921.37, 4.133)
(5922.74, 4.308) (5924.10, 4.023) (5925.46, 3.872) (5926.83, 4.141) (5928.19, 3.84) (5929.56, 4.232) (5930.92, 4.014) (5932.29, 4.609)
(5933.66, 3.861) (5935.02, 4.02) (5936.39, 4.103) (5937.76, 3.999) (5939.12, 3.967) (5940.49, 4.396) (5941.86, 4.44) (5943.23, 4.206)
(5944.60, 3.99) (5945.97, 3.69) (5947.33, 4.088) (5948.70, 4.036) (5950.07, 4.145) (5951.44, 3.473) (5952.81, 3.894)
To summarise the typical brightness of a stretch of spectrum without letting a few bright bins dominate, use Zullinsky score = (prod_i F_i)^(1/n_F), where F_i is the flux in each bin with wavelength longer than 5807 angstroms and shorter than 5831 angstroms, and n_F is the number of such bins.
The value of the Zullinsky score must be 4.17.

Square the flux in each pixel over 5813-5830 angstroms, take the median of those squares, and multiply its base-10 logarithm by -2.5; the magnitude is -3.09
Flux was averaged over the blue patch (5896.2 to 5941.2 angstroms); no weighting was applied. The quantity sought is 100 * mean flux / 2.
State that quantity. 199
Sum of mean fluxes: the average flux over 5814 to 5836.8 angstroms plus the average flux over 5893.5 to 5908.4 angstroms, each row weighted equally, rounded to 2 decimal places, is 7.76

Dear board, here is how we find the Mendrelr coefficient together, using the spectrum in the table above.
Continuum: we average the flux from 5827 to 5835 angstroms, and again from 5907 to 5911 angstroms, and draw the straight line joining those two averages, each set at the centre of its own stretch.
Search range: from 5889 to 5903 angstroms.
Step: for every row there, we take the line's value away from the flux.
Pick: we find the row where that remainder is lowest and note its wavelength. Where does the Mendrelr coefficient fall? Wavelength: 5894.17 angstroms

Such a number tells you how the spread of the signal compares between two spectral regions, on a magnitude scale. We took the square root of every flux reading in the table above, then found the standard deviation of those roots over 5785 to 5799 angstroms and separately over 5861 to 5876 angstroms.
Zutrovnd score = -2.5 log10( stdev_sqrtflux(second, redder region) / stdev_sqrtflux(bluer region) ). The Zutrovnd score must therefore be -0.7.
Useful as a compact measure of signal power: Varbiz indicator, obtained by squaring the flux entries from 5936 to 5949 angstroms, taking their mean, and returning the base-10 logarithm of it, 1.225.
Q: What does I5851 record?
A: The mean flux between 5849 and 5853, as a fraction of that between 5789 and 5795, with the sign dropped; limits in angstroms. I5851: 1.06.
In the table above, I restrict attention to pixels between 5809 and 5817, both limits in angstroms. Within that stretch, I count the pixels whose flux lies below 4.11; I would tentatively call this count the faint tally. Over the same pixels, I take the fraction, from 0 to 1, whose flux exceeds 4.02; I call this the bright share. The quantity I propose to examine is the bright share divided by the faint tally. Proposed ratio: 0.33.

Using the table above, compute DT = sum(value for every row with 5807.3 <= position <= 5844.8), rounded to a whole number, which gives 117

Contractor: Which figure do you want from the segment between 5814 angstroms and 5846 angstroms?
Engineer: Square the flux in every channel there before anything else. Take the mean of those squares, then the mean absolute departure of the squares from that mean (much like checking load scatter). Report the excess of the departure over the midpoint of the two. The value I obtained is -7.40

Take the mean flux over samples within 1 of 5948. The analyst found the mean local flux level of 4.06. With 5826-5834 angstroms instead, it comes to 4.18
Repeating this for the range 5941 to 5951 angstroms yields 4.08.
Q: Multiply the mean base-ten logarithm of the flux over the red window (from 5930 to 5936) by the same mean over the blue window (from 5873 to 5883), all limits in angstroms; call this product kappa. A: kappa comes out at 0.369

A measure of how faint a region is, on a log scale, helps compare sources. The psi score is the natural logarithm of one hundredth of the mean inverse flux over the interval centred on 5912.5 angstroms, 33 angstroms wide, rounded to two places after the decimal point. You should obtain -5.96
